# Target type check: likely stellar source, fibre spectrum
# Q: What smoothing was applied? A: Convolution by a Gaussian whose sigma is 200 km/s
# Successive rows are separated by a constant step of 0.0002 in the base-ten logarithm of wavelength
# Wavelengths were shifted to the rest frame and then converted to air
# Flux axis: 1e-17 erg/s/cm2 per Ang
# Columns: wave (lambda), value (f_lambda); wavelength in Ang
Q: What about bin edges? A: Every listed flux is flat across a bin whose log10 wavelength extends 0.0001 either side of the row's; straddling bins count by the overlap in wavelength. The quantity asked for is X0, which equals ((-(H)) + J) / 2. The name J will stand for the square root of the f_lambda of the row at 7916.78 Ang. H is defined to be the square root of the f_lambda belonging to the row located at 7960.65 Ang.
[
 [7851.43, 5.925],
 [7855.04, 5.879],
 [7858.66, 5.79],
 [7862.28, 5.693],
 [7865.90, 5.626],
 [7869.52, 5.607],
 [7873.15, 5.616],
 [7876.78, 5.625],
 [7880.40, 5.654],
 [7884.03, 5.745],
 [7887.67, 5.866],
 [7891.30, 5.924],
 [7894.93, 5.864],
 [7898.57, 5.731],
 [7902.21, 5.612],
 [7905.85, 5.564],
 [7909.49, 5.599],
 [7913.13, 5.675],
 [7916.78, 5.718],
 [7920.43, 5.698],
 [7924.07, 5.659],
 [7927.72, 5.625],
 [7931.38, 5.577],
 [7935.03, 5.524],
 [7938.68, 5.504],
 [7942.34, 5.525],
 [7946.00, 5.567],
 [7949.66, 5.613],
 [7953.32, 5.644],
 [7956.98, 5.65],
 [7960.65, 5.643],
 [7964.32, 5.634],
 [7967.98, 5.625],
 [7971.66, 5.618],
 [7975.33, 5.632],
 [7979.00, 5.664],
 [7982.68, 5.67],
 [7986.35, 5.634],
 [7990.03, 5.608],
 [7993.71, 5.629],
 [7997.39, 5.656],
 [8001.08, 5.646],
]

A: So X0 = 0.008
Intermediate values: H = 2.38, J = 2.39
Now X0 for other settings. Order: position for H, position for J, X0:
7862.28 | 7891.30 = 0.024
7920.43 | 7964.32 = -0.007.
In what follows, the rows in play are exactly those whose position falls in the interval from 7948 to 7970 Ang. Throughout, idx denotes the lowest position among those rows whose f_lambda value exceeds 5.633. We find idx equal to 7953.32 Ang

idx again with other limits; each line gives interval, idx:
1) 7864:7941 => 7880.40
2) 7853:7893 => 7855.04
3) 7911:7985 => 7913.13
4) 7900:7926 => 7913.13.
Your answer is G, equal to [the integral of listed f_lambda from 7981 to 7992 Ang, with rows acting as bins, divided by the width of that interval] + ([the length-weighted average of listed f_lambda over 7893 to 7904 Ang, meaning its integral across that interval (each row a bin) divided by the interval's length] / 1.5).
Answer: 9.47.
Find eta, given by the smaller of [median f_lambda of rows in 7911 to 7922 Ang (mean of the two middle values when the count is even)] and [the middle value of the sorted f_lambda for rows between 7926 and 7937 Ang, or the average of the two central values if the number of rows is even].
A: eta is 5.58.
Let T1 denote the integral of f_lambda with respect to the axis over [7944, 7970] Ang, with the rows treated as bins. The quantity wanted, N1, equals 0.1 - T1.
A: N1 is -146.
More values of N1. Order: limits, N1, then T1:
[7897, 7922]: -141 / 141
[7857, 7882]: -141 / 141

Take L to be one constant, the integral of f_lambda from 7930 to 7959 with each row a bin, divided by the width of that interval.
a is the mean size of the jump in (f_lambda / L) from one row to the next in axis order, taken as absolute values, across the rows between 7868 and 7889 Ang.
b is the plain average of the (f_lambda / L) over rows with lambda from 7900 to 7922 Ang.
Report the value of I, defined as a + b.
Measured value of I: 1.02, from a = 0.0093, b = 1.01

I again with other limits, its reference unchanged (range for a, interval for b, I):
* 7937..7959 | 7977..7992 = 1.02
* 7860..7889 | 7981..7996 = 1.02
